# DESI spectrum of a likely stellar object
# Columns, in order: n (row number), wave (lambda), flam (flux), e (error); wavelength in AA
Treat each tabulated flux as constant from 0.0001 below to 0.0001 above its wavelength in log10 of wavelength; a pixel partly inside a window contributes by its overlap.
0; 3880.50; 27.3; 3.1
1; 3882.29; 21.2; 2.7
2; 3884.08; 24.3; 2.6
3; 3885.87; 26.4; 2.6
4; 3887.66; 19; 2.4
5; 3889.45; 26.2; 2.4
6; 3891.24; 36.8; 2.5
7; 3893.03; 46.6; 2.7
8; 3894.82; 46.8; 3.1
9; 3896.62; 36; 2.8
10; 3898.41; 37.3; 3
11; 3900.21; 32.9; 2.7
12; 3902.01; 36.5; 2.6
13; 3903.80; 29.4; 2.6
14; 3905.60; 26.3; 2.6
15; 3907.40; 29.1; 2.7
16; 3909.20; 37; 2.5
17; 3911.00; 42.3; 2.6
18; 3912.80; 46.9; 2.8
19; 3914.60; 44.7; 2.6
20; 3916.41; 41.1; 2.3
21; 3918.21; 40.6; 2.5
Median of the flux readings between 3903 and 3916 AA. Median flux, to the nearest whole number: 37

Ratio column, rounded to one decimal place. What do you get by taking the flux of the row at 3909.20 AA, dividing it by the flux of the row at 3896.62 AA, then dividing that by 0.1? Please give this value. 10.3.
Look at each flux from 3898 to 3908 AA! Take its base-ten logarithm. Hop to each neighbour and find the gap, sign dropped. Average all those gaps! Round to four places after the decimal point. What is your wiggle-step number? 0.0572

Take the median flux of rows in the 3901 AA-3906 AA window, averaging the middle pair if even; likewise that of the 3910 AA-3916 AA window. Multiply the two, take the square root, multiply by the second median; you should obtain 1620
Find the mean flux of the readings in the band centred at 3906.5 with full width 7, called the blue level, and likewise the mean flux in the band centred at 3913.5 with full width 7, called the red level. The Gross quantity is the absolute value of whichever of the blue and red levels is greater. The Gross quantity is 44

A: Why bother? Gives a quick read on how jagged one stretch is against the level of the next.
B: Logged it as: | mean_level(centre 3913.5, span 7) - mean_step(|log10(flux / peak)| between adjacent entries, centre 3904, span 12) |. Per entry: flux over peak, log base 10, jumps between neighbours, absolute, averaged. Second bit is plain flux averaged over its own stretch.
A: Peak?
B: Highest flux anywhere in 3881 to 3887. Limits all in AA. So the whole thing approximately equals 43.7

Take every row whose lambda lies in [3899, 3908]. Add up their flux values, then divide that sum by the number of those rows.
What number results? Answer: 31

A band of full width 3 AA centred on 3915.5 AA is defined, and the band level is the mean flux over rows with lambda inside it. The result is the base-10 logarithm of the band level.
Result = 1.63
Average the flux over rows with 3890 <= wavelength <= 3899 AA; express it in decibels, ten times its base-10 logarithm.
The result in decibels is 16.1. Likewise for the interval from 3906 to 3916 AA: 16.0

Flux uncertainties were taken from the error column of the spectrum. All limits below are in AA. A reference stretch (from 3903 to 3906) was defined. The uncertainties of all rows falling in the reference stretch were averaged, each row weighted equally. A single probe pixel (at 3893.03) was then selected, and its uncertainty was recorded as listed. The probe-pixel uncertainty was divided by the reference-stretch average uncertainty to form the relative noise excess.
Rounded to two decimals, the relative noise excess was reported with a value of 1.04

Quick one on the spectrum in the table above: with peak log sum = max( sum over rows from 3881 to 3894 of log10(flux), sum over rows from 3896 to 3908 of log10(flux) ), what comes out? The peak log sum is 11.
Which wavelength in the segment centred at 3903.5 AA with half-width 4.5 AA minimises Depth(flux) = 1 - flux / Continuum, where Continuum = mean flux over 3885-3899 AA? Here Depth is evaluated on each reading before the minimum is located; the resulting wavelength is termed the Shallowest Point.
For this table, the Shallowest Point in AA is 3902.01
